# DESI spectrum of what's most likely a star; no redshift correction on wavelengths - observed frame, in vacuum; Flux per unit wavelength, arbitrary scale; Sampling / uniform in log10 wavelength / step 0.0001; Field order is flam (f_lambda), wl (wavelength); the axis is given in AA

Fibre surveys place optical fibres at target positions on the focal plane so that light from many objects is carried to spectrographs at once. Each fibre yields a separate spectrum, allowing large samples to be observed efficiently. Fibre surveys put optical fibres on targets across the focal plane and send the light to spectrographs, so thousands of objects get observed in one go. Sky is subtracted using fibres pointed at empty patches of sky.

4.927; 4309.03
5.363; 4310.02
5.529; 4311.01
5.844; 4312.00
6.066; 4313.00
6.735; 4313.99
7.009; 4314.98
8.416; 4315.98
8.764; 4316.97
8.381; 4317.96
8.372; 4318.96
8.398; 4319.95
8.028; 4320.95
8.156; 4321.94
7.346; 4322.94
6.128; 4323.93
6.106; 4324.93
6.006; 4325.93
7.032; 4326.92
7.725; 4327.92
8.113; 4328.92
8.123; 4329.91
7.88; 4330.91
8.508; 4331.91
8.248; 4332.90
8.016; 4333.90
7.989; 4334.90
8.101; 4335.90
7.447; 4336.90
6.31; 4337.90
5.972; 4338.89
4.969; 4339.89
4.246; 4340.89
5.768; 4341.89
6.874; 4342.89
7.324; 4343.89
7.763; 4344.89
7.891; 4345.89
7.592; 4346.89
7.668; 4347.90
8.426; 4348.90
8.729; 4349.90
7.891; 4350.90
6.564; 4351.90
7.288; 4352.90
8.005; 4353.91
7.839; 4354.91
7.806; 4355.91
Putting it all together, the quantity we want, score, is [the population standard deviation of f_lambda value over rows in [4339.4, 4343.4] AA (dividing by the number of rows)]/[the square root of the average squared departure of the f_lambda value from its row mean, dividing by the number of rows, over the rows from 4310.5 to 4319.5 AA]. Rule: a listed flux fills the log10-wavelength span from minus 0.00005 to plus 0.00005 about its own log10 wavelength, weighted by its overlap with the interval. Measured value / 0.8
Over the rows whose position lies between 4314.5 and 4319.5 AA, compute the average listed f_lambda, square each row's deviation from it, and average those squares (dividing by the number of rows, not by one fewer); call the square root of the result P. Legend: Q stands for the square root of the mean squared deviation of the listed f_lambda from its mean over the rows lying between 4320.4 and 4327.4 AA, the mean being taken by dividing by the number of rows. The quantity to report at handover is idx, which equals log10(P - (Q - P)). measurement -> -0.4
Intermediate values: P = 0.6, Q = 0.8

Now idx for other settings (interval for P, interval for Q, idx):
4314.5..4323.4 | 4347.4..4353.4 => -0.5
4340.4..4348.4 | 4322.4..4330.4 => 0.2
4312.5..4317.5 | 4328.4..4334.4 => 0.3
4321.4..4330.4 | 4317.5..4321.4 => 0.2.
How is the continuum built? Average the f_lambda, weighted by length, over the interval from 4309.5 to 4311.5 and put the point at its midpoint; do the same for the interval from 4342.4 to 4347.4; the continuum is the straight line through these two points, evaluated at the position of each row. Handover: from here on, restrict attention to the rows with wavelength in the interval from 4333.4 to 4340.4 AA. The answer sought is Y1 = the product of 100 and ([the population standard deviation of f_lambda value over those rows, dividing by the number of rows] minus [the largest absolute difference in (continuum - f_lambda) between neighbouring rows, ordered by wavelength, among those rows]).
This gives -6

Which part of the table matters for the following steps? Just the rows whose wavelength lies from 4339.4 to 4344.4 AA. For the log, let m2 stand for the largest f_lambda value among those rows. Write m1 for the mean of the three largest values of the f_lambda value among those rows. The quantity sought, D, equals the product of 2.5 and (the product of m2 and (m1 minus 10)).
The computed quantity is -61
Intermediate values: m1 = 6.66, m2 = 7.324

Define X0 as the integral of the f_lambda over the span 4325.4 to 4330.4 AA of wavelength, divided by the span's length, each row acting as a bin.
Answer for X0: 7.4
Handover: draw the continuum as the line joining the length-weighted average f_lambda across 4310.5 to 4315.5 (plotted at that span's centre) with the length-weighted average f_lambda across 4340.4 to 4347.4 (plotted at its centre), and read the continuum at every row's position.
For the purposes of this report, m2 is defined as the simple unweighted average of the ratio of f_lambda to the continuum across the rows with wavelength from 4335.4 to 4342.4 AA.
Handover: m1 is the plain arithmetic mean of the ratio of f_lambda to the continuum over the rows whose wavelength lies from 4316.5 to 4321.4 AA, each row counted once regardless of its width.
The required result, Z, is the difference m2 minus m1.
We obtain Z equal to -0.4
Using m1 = 1.32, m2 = 0.92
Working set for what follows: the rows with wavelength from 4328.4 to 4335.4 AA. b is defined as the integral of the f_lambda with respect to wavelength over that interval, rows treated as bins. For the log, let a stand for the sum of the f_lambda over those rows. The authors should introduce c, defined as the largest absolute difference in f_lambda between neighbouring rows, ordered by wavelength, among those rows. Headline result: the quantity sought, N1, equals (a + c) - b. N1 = 0.6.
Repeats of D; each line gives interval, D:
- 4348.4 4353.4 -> -36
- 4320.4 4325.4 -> -44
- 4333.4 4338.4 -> -40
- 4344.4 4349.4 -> -42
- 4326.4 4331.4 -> -40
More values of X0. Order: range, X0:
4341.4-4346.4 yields 7.1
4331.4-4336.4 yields 8.2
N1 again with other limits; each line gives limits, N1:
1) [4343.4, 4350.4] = 0.8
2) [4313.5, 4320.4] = 2.2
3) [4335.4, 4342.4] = 1.5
